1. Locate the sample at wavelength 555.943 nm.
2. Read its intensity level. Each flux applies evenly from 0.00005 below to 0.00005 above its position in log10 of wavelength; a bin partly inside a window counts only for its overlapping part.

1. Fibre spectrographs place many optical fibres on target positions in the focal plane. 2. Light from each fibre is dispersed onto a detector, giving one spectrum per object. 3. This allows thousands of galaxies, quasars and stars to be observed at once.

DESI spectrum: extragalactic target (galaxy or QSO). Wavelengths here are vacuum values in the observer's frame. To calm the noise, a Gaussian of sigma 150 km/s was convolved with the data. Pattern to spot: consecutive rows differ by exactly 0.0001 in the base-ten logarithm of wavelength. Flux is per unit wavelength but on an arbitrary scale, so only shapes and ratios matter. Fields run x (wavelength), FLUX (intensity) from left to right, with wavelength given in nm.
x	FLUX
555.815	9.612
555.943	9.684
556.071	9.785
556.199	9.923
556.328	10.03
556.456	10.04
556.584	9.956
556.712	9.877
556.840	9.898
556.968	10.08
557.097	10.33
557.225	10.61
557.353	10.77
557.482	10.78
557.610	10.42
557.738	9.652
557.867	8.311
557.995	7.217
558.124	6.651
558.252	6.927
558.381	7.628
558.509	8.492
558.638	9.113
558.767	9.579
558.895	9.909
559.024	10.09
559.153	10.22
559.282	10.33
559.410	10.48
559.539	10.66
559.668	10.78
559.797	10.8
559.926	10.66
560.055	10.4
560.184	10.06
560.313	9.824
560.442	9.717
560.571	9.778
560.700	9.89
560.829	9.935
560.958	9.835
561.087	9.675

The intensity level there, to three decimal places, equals 9.684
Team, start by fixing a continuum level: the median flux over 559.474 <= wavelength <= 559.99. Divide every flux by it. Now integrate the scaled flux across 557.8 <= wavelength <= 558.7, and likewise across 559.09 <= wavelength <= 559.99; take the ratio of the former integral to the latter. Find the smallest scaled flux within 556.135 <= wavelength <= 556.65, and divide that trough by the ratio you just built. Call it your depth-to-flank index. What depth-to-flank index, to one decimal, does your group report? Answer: 1.3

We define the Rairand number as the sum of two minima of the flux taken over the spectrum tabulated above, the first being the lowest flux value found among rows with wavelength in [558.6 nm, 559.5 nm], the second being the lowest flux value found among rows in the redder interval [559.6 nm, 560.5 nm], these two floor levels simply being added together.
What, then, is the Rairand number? 18.8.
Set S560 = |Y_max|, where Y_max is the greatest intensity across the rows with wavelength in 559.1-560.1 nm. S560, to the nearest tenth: 10.8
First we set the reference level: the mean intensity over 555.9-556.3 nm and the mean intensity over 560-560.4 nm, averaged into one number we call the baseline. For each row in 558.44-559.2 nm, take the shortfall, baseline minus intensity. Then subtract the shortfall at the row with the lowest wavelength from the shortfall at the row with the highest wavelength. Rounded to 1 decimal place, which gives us -1.7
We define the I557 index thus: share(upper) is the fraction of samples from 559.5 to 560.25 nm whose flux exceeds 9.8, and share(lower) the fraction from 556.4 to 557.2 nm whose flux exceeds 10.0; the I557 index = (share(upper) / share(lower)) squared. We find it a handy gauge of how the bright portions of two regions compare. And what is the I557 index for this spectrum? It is 4.0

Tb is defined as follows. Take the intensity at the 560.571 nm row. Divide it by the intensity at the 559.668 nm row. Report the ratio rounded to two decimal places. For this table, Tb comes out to 0.91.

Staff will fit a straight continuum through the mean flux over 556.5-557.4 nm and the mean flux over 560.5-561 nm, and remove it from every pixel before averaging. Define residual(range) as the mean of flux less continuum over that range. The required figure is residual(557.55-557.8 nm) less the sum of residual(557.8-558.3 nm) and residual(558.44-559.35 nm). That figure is 3.1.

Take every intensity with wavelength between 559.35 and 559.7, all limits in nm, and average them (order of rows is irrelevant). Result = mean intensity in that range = 10.6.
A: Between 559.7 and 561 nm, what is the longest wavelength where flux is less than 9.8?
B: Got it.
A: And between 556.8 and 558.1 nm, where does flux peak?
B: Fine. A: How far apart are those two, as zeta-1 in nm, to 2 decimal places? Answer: 3.09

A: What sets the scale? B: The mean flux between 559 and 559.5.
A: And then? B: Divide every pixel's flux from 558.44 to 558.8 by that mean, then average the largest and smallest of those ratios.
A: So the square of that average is 0.77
